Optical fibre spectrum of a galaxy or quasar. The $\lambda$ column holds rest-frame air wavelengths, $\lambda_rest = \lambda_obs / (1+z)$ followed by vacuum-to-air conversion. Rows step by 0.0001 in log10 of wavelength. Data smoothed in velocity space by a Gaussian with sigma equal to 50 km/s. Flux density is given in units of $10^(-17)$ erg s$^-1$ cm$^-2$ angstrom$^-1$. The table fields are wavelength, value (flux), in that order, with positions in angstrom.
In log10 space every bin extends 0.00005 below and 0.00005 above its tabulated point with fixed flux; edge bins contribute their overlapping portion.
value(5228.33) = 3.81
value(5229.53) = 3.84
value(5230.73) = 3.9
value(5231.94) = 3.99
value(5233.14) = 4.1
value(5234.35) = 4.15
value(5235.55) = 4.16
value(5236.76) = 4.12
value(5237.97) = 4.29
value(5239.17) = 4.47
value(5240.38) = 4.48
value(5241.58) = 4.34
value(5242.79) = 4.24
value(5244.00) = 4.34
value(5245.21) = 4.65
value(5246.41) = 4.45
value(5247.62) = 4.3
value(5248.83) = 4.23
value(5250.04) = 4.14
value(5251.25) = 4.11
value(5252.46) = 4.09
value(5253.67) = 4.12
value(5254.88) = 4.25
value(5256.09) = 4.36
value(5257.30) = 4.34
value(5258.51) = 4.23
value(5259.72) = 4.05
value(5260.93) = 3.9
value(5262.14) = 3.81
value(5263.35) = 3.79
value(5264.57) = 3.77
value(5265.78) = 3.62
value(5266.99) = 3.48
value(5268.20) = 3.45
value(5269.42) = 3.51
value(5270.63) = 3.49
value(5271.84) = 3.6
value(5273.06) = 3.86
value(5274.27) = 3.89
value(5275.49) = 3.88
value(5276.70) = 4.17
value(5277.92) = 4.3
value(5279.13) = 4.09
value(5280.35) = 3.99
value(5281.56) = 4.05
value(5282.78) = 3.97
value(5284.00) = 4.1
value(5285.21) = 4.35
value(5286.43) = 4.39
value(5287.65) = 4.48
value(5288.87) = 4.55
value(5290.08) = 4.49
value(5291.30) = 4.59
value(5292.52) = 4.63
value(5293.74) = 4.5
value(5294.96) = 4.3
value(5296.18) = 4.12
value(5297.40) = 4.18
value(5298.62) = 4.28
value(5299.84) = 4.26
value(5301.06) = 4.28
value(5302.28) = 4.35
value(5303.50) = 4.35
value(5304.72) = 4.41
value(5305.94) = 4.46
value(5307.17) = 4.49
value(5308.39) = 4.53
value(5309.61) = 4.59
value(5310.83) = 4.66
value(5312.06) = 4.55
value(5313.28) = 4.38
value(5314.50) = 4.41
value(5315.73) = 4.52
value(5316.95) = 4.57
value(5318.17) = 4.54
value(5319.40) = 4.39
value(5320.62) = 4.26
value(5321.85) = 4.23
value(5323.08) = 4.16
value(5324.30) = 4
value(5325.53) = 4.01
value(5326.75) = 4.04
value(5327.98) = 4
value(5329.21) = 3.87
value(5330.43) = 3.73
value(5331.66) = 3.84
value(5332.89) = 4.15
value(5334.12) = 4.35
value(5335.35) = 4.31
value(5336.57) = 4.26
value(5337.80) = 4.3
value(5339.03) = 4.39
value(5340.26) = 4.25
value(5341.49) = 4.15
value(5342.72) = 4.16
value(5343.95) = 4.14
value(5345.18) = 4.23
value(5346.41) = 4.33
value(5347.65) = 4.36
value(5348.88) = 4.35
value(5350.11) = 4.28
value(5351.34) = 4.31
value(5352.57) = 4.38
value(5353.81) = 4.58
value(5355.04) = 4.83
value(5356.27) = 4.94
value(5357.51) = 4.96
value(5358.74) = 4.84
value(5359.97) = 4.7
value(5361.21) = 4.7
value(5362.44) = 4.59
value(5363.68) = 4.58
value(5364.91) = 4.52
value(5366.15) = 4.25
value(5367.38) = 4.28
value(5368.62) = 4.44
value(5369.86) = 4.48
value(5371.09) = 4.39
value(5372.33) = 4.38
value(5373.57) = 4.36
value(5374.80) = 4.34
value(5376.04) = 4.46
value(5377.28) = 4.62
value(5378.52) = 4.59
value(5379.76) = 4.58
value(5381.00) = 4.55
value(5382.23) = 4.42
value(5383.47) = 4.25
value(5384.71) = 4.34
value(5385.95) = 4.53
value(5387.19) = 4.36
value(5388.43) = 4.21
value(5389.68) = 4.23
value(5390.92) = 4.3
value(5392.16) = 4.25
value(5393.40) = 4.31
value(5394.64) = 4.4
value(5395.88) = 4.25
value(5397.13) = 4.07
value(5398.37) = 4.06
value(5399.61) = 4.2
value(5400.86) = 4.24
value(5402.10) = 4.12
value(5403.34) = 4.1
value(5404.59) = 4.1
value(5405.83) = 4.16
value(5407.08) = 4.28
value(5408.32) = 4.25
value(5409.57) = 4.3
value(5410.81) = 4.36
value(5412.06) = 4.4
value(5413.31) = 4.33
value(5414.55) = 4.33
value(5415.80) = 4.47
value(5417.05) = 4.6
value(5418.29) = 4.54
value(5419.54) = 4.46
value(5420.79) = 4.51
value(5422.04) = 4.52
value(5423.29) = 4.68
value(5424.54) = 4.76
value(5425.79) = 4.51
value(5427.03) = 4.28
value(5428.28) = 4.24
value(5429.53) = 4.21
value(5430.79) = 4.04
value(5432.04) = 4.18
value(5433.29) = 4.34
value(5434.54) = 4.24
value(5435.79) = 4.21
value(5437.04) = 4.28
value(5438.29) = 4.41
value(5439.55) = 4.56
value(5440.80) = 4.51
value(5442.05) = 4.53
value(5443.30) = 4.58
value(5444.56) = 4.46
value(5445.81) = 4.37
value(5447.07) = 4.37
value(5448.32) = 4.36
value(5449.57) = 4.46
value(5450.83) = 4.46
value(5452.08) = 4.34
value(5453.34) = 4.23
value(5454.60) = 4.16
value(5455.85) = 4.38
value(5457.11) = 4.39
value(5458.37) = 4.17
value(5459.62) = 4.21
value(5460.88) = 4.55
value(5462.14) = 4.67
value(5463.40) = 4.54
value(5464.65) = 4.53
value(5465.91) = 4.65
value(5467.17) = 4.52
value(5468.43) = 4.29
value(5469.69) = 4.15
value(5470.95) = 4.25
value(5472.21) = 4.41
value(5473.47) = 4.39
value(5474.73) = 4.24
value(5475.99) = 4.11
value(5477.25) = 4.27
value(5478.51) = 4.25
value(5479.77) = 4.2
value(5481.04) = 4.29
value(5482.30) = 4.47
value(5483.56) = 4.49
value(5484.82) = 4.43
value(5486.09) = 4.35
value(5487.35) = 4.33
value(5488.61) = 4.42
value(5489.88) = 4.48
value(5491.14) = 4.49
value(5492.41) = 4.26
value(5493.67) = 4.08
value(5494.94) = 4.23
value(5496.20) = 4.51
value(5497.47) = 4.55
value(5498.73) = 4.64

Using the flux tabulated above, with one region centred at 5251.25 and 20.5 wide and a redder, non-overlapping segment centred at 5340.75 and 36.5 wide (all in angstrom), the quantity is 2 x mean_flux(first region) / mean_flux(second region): 1.98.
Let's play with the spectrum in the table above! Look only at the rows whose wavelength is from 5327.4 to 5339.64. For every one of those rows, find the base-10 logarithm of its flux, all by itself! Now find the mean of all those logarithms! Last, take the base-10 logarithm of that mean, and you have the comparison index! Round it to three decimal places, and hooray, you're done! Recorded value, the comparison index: -0.212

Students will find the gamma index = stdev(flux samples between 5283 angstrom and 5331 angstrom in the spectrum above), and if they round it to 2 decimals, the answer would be 0.22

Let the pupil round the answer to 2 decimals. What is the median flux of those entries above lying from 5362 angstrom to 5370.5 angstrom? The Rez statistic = 4.48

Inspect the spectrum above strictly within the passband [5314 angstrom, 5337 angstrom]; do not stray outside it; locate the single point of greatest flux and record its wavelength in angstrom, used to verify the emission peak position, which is 5316.95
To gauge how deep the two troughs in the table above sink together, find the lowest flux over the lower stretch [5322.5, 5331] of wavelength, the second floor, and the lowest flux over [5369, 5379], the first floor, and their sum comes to 8.07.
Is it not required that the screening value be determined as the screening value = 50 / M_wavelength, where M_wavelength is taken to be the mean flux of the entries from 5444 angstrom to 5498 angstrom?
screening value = 11.5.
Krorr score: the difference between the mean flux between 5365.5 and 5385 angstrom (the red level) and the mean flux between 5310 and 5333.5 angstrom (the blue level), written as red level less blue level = 0.19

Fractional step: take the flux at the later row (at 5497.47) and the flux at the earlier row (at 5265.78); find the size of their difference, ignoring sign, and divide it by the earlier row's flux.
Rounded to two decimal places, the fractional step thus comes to 0.26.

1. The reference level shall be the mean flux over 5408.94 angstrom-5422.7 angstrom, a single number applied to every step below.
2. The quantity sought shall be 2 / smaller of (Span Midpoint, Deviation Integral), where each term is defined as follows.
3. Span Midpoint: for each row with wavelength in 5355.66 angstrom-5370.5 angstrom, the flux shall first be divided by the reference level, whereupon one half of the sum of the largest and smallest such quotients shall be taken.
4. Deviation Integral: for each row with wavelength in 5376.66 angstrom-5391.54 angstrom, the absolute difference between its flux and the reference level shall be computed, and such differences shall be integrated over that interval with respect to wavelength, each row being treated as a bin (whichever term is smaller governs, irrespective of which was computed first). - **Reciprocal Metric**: 1.93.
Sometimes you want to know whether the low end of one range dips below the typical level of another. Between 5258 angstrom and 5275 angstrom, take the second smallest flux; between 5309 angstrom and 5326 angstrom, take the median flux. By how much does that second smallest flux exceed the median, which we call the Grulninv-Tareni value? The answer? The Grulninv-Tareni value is -0.92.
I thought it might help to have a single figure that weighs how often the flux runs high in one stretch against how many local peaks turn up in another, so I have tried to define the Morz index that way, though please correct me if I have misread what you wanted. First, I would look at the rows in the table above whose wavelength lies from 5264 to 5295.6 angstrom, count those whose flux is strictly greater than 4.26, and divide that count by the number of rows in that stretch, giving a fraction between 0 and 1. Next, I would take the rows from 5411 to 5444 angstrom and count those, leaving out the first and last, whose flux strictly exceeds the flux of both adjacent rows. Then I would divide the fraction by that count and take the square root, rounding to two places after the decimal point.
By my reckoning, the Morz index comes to 0.31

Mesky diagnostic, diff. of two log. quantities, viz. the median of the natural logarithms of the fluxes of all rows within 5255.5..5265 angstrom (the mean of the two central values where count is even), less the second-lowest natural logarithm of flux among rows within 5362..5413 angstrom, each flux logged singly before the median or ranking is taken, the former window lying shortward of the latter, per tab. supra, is -0.024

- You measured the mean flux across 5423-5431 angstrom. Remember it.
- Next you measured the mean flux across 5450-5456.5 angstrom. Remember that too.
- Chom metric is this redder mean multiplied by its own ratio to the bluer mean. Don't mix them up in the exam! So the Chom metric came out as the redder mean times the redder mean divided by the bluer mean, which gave 4.24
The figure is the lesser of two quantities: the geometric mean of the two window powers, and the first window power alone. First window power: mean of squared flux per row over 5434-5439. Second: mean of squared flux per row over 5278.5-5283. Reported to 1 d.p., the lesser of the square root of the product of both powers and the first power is 17.3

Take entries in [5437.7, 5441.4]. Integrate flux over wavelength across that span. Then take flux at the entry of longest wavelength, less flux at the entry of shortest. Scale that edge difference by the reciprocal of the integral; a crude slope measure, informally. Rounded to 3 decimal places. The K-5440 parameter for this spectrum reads 0.006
